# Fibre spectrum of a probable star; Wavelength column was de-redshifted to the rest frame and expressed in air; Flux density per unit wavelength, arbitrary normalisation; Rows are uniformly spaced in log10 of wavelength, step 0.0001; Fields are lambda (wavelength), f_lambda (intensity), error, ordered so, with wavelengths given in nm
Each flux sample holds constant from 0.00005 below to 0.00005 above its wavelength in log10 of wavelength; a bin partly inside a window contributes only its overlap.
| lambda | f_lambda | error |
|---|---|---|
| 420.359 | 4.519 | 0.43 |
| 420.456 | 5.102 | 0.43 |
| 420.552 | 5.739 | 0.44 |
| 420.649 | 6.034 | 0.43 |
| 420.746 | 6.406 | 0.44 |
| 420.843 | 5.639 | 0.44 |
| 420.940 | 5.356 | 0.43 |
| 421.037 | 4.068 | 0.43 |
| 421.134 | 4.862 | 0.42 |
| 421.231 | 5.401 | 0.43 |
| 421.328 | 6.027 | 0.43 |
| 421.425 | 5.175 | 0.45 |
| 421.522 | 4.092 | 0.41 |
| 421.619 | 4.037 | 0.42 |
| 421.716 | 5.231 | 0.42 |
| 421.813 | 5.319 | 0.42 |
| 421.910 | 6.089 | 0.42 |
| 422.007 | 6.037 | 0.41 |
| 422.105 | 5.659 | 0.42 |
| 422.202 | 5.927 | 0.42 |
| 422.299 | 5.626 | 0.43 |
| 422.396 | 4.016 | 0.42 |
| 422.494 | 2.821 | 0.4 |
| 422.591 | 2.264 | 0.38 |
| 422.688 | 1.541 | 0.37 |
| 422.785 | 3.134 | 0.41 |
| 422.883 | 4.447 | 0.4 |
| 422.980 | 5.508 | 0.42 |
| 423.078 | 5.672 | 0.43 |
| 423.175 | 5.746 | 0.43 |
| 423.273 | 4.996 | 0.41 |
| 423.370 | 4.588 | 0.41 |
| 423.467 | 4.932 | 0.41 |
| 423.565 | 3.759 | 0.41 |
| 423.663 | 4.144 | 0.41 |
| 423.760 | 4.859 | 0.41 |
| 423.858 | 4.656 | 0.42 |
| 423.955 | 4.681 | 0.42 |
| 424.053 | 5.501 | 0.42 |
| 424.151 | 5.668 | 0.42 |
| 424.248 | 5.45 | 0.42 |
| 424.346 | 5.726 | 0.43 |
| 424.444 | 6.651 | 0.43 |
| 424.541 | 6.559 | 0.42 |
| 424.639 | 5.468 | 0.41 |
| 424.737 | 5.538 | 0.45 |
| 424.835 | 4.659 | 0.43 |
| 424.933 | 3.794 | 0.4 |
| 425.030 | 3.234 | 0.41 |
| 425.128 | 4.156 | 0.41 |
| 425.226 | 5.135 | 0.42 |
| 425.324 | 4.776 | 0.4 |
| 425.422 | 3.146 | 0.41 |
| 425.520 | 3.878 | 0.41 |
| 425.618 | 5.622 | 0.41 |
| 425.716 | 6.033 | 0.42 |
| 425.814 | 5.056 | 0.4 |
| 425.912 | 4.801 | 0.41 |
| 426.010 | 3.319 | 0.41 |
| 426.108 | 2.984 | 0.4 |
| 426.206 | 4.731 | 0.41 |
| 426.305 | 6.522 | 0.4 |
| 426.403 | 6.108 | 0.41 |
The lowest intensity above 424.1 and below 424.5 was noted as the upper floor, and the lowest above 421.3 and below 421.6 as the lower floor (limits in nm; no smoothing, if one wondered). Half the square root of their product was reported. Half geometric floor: 2.4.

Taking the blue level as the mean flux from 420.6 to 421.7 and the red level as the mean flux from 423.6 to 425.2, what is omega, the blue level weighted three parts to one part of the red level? 5.15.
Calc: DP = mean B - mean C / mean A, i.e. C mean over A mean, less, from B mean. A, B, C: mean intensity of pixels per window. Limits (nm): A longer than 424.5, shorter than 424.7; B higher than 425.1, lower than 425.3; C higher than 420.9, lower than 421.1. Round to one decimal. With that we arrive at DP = 3.9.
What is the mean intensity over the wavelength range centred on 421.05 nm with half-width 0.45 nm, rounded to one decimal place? 5.4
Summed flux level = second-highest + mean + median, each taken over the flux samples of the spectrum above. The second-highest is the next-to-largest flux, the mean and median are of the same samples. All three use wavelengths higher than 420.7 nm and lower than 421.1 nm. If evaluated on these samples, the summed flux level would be 16.5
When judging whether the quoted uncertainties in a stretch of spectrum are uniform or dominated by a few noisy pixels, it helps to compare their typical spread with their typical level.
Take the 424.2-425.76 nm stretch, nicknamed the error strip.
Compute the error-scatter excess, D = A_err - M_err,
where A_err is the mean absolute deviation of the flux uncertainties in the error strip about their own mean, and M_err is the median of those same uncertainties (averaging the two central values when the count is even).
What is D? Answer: -0.405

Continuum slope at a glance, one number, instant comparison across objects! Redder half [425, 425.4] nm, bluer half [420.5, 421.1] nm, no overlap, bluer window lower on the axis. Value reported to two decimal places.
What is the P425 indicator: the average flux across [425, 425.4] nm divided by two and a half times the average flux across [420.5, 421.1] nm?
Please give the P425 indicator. 0.31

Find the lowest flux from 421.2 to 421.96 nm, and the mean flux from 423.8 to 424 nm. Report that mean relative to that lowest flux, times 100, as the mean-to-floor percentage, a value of 116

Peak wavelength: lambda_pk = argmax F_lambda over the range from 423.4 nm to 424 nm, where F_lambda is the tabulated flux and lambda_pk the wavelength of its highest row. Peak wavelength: 423.467 nm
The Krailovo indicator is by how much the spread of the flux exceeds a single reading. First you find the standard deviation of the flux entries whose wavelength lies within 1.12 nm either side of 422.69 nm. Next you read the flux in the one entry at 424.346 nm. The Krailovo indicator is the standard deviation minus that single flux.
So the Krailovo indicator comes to -4.5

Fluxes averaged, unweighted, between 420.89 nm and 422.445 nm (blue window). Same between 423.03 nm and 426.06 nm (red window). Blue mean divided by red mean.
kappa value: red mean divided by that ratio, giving 4.7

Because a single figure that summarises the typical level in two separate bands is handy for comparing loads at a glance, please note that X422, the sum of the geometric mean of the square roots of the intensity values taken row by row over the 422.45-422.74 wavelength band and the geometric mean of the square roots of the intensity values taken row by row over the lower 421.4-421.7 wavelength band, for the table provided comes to 3.6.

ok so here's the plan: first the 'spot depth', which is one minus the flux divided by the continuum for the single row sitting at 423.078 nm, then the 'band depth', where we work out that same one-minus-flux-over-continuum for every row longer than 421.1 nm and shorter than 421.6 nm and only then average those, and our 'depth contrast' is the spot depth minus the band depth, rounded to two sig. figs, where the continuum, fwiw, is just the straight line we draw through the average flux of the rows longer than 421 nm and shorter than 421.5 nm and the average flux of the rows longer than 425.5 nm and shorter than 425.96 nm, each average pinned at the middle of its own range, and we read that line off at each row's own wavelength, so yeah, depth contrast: -0.11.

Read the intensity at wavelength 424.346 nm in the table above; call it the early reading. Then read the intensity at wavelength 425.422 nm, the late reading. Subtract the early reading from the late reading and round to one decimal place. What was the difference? -2.6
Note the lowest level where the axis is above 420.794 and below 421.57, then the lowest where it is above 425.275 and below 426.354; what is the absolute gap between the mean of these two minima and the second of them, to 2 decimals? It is 0.54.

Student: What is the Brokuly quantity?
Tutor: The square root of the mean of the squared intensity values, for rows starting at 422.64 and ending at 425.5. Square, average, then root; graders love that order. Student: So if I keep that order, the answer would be 4.9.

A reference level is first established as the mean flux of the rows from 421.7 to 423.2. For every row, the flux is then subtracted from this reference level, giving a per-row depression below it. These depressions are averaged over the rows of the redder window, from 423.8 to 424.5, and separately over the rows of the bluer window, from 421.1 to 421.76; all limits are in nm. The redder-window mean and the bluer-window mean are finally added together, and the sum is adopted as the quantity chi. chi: -1.1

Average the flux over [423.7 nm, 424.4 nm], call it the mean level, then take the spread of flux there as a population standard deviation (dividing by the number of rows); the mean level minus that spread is 4.78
